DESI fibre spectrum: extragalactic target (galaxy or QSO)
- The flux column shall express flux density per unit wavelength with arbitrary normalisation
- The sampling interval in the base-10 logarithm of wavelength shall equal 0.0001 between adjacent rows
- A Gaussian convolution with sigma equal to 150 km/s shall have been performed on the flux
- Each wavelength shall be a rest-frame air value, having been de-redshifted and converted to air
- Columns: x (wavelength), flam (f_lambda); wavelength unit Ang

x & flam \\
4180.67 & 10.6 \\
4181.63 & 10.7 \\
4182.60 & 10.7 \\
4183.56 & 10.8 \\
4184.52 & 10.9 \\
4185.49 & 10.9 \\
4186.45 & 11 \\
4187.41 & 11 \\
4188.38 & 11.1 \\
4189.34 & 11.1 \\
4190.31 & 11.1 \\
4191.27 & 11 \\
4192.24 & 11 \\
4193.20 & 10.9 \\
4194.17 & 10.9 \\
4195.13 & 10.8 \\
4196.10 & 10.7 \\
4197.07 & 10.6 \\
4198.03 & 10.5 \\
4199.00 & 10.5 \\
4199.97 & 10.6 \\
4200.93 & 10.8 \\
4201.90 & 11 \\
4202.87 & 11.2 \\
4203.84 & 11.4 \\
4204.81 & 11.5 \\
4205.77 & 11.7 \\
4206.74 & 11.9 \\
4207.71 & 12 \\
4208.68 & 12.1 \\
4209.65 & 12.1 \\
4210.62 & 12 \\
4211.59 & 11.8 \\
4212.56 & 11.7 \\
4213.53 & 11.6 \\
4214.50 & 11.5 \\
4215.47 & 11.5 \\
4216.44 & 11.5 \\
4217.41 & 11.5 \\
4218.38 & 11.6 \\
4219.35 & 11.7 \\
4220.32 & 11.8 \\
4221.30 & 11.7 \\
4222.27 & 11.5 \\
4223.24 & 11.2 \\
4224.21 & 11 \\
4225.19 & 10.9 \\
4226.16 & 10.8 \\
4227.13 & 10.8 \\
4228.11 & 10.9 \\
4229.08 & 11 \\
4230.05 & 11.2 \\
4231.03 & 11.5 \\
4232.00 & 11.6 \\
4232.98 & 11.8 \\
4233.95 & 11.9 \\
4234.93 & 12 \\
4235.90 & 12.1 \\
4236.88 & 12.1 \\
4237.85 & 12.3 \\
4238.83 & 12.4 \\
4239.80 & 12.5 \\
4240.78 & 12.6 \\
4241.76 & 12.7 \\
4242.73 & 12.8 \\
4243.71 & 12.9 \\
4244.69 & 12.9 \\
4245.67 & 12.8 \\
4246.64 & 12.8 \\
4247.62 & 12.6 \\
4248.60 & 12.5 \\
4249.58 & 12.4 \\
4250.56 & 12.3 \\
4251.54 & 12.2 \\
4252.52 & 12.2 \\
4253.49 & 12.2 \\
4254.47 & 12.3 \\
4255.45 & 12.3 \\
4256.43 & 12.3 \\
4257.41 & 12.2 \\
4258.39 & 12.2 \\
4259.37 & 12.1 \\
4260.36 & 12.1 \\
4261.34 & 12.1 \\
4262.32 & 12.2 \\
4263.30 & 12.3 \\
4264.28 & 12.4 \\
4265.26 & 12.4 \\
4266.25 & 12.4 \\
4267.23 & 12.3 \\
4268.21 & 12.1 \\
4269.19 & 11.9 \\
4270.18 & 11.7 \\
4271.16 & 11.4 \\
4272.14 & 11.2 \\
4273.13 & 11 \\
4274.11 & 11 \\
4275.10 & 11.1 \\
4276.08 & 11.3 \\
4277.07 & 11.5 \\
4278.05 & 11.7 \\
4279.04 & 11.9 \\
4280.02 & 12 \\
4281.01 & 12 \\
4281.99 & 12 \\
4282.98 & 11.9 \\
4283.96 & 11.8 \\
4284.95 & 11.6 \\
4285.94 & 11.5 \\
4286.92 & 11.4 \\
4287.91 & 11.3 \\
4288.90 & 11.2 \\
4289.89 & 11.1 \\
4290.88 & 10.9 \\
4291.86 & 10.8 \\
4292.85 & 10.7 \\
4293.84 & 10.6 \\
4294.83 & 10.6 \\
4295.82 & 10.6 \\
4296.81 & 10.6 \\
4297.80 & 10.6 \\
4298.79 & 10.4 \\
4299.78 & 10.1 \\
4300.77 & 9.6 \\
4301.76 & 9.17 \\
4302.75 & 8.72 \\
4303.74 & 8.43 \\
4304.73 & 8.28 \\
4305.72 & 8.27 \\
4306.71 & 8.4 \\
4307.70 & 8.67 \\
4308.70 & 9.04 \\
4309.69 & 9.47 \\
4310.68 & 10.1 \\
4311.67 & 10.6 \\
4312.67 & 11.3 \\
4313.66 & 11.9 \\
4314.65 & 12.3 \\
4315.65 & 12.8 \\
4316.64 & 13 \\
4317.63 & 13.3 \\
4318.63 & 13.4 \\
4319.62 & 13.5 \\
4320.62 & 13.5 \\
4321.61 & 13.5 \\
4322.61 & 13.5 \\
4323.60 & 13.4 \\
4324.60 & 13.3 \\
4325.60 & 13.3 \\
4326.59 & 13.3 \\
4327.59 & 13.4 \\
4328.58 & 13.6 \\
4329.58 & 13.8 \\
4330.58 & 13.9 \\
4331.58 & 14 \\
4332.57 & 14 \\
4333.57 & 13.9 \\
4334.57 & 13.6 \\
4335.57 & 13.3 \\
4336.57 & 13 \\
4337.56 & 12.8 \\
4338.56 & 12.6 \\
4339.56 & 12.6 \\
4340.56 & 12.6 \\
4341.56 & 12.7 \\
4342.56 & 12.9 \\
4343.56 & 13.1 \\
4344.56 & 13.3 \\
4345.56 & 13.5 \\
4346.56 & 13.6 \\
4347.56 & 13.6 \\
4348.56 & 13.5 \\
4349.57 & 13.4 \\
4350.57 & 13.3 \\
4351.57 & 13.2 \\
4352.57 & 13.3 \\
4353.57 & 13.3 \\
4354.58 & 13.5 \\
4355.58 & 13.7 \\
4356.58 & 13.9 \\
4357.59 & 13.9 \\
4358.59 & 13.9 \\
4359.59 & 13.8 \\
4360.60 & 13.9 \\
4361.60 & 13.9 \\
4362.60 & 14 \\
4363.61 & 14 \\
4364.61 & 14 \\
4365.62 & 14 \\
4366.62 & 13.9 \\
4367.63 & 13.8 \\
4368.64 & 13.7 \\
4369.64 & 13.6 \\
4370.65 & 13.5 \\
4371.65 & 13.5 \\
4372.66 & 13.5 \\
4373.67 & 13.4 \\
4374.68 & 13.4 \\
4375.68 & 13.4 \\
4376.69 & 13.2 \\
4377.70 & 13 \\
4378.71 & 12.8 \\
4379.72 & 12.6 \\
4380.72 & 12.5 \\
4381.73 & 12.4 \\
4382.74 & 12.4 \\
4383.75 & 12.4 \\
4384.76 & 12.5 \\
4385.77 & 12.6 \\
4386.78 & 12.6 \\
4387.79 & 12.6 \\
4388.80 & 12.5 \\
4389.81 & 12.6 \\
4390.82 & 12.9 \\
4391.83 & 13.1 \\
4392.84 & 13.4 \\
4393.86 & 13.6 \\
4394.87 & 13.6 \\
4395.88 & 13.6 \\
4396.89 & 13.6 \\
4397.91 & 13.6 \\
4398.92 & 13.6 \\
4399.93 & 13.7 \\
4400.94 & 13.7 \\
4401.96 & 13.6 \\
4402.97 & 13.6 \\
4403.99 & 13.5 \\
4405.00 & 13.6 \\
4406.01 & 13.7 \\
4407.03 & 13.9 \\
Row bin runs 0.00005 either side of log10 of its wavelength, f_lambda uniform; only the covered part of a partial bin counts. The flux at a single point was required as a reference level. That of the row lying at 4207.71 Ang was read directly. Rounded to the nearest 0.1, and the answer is 12.0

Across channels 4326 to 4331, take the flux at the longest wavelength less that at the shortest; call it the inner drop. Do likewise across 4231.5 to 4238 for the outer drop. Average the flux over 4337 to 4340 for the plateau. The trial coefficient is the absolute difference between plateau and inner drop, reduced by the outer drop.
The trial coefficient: 11.4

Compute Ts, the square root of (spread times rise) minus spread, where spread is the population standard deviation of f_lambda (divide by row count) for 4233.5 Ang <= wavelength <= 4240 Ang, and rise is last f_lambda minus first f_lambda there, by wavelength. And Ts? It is 0.15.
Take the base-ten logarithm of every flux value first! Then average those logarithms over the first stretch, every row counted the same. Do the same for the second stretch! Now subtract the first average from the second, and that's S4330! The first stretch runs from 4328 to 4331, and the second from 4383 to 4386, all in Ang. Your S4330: -0.04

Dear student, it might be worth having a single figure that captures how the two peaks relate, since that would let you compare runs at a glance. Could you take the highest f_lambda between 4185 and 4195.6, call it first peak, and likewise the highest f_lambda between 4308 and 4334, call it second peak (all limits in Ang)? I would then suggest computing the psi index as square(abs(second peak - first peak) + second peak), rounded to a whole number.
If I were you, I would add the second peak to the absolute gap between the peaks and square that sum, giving 286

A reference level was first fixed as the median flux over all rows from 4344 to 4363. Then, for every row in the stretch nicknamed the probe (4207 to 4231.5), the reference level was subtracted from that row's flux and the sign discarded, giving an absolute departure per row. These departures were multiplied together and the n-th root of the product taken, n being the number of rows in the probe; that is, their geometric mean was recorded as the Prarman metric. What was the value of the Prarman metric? 2.1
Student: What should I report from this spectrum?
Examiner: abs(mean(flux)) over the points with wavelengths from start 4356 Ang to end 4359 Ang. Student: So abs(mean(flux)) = 13.9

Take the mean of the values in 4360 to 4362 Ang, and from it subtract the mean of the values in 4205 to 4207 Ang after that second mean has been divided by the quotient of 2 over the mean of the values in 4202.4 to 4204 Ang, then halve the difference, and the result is -26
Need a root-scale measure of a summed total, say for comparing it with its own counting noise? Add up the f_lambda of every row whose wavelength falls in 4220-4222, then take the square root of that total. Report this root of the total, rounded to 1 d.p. 4.8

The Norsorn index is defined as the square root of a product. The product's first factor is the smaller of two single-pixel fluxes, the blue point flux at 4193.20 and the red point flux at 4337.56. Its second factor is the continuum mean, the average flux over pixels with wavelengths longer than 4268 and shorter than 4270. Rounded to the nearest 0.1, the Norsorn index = 11.4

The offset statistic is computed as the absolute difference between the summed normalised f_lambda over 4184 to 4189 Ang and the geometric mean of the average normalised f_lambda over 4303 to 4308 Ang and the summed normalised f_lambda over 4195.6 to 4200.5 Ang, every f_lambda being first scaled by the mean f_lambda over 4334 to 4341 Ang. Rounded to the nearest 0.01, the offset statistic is 2.61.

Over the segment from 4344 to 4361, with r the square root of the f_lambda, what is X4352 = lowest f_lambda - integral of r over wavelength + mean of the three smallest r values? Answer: -46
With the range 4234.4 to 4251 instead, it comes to -43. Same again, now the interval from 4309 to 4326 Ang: -47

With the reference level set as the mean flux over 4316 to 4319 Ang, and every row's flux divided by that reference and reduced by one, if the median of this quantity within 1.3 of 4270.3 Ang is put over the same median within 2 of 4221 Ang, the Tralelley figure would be 1.0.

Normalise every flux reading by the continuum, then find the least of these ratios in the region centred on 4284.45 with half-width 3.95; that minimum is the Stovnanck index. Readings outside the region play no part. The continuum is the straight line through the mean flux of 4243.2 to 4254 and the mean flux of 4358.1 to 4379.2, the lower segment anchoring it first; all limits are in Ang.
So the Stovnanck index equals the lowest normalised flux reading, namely 0.88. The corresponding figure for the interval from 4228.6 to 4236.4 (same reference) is 0.89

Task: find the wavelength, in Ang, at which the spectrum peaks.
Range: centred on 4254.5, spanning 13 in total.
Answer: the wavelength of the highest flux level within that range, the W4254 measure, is 4248.60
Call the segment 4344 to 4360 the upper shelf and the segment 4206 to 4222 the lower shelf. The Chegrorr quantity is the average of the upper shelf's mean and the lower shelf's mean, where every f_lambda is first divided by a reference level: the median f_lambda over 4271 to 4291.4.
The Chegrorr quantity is 1.11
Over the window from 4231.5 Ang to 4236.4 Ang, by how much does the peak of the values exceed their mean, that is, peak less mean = 0.22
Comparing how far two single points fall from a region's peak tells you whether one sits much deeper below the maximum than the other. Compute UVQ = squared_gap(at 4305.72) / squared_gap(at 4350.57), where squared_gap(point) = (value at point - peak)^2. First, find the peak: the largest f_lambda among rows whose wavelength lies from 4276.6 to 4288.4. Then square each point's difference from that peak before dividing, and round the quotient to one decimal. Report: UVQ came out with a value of 8.2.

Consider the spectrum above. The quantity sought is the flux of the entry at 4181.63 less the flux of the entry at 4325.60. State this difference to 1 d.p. -2.6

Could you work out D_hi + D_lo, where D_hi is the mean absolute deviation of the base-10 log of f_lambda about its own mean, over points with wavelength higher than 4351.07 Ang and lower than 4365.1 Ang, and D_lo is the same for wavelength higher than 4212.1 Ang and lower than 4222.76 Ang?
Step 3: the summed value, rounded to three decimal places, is 0.011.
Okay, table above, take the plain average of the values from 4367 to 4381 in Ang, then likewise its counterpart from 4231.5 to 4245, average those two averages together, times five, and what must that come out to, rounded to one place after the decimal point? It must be 64.0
